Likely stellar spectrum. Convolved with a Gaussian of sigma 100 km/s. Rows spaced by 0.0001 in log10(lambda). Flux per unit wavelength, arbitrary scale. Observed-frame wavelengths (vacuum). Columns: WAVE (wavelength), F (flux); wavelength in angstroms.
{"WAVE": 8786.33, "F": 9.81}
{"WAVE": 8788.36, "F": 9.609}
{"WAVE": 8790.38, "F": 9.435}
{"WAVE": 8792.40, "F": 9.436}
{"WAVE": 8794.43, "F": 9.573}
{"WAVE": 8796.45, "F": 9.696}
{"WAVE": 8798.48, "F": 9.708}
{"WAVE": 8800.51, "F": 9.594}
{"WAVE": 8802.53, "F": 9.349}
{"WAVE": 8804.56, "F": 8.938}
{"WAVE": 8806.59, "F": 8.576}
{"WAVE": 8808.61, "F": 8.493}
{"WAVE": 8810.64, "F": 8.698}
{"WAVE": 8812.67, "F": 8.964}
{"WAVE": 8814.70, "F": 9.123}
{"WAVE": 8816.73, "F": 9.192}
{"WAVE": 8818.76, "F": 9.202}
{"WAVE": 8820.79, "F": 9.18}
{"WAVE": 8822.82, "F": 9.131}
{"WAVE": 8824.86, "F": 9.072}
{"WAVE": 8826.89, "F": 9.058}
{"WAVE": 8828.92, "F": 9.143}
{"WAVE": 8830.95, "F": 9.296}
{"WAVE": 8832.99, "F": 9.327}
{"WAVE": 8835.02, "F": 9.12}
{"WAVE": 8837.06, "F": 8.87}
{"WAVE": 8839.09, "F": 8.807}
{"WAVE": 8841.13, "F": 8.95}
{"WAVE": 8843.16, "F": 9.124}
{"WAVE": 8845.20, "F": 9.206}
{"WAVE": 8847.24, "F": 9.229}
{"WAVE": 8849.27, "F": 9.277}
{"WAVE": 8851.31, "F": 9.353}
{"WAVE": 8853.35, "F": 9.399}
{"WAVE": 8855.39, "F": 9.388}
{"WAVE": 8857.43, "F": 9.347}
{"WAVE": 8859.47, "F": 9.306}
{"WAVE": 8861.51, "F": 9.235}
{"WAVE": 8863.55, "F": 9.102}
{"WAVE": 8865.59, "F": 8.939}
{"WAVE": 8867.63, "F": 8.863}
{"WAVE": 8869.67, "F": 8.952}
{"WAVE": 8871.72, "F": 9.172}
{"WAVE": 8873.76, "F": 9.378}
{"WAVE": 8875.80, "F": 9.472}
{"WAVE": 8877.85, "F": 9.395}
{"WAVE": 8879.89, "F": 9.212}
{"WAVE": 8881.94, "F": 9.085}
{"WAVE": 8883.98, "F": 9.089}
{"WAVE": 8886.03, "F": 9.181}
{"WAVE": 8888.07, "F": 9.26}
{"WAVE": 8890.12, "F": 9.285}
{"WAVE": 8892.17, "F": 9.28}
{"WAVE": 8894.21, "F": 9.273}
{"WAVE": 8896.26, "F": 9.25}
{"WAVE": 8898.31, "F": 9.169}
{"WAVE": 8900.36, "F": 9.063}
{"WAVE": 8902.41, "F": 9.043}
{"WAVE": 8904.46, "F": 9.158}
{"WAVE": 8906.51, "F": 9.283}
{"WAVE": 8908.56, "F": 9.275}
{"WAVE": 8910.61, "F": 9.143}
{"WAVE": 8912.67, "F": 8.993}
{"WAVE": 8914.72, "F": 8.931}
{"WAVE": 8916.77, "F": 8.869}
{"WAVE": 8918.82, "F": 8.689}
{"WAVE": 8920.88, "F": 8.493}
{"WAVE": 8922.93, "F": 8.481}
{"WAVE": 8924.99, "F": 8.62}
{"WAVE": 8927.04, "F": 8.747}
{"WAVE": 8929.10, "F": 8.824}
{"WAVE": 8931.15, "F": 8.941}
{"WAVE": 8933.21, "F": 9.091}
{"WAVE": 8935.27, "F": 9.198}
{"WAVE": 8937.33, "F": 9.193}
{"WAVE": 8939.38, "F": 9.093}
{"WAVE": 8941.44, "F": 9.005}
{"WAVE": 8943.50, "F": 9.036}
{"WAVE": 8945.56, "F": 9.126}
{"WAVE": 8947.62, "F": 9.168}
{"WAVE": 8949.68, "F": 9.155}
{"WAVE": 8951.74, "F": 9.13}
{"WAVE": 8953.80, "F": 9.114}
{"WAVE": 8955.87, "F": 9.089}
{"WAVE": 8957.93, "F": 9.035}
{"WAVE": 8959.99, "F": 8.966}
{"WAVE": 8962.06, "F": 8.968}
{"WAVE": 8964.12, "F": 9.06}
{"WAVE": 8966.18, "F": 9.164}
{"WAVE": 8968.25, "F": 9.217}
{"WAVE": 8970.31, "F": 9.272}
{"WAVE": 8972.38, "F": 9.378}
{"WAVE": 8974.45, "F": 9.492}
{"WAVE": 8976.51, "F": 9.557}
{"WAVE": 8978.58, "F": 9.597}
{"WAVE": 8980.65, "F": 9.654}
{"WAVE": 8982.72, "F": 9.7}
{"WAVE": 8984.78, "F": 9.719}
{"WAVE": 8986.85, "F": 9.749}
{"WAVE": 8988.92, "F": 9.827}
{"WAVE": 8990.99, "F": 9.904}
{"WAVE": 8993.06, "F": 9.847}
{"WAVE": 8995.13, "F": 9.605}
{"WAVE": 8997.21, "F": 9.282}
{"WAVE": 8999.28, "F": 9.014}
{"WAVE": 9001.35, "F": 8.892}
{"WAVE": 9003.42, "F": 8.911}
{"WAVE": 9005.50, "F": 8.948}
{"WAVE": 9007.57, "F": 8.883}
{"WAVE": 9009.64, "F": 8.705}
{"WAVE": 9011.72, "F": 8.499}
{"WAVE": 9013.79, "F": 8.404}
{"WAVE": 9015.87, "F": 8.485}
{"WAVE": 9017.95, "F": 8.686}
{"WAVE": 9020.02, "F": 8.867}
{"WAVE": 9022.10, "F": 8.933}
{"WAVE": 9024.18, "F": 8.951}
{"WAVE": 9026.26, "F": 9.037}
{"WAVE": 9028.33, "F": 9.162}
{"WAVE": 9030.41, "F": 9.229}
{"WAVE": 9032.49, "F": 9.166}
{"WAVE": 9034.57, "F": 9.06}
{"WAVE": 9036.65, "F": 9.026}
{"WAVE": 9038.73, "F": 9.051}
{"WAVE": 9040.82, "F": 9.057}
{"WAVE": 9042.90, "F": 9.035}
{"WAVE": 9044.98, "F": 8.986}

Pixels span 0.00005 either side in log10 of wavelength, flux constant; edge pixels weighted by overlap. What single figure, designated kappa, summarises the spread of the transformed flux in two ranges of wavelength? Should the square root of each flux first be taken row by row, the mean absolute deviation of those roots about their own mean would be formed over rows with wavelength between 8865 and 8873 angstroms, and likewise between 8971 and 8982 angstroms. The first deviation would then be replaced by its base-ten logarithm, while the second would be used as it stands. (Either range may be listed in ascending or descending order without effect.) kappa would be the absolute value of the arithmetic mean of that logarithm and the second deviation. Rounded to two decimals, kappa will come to 0.89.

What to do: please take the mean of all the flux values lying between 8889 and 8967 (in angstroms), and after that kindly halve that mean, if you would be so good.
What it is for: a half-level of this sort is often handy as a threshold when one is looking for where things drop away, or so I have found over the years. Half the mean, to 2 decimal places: 4.52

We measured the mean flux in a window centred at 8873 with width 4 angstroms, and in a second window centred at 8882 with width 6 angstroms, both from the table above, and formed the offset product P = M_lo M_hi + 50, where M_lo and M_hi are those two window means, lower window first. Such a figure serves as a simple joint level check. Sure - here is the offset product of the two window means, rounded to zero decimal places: 135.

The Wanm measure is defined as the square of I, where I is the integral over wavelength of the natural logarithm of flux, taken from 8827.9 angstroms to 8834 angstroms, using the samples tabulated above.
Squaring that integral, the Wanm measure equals 184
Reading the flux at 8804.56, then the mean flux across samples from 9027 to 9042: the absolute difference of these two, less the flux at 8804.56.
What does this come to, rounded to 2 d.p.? -8.77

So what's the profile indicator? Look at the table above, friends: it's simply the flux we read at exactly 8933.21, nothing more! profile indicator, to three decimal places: 9.091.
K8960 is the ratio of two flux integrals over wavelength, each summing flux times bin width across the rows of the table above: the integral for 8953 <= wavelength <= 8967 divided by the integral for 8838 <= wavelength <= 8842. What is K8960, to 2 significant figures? 3.6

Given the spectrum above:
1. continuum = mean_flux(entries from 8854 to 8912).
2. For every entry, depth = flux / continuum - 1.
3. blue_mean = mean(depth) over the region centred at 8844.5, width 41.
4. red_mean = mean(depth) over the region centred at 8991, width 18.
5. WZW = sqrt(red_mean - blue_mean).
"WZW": 0.22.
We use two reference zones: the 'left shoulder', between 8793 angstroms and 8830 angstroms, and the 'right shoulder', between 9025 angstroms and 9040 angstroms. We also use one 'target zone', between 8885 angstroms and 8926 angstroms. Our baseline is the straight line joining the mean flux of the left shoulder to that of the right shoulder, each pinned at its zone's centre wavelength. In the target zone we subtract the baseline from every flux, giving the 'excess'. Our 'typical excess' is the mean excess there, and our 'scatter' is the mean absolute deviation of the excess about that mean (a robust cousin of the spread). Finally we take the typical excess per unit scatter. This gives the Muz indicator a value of -0.4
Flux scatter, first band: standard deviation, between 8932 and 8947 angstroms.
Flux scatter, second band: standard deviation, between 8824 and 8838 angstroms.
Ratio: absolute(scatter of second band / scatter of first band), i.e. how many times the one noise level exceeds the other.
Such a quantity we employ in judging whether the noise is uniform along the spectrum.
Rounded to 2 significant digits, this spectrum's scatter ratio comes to 2.1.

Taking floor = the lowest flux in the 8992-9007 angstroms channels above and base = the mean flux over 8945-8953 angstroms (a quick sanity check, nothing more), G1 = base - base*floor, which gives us -72.2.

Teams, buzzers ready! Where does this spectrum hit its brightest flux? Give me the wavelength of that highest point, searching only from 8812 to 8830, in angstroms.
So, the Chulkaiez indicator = 8818.76 angstroms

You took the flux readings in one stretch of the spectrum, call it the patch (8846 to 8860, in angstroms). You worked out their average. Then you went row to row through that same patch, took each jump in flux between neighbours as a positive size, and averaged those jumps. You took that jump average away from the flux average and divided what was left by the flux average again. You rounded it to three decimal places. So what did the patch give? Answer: 0.995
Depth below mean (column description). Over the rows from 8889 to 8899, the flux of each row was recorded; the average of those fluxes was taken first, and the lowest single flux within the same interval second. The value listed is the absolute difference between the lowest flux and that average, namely 0.08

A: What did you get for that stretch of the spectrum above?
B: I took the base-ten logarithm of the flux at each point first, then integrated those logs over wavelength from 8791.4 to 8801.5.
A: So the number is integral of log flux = 9.9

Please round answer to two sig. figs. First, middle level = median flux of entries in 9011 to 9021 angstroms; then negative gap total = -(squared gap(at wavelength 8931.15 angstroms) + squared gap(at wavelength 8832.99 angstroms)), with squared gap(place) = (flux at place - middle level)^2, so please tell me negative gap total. -0.88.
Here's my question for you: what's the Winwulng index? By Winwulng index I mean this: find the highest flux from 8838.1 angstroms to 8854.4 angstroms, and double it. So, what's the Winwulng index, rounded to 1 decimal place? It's 18.8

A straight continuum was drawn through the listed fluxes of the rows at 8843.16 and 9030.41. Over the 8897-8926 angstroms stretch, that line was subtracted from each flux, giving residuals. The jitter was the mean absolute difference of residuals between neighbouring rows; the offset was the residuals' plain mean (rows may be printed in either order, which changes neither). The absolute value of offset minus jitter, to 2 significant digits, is 0.32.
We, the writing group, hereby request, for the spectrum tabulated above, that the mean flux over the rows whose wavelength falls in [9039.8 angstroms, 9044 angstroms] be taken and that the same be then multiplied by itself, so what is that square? 82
